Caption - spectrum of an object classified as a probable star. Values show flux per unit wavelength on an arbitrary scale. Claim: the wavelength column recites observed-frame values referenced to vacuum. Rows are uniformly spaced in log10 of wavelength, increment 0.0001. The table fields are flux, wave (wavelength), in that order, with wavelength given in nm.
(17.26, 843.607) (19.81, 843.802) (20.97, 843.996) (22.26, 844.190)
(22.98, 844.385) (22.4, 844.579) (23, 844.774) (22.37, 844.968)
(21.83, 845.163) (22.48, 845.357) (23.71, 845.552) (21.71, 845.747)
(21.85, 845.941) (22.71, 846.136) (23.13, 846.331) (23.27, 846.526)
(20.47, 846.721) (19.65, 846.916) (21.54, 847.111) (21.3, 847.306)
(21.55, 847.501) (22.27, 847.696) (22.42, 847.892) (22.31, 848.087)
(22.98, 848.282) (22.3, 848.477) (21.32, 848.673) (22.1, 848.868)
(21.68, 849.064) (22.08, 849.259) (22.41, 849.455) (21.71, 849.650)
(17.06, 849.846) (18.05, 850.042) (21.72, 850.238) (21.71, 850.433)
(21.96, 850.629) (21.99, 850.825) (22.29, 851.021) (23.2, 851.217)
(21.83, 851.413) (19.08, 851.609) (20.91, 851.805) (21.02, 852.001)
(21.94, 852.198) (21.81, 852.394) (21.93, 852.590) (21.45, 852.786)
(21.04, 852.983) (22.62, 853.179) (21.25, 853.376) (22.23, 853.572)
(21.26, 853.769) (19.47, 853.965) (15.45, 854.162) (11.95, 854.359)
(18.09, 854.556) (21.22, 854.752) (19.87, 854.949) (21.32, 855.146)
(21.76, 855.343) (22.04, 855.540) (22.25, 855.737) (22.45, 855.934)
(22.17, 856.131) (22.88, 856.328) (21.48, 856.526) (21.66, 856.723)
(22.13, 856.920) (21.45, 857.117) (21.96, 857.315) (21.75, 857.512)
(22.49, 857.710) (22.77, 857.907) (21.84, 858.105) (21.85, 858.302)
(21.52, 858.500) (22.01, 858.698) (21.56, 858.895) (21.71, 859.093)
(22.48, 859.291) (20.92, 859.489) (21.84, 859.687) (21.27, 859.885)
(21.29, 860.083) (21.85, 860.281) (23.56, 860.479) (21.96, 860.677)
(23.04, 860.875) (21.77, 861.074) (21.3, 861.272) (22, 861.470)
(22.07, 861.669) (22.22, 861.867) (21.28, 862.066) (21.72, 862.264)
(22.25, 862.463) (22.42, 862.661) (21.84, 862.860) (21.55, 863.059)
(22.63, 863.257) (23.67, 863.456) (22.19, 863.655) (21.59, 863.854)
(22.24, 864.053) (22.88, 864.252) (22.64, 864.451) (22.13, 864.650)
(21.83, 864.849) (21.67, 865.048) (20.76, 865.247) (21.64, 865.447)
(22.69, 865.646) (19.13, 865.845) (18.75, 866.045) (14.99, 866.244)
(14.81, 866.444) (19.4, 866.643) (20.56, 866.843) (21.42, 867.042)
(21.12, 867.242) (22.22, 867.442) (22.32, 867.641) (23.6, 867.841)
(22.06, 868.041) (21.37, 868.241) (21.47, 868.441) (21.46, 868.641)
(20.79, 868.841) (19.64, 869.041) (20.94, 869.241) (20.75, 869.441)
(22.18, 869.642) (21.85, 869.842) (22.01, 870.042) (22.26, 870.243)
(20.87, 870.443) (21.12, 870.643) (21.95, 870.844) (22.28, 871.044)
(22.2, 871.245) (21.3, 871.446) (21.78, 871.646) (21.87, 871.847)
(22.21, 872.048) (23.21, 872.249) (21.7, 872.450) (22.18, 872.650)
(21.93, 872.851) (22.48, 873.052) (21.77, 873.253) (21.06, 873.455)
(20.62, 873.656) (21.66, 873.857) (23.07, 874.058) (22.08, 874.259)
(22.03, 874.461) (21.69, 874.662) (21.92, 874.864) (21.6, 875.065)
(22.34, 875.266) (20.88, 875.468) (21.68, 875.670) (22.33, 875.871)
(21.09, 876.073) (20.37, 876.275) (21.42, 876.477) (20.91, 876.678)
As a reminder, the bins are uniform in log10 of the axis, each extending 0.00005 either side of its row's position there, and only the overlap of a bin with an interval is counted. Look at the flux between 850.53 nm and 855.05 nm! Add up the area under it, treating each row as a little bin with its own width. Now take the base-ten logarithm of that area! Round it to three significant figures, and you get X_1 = 1.97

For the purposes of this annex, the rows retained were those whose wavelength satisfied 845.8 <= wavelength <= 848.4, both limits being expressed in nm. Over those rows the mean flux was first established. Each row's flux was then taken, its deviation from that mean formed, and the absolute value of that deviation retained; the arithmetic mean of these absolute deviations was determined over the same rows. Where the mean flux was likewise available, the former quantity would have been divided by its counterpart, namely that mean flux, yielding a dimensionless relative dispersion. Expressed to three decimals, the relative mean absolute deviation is 0.038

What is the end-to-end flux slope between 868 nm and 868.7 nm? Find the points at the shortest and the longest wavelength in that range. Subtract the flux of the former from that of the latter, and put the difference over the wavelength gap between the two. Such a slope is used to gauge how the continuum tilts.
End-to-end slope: -1.0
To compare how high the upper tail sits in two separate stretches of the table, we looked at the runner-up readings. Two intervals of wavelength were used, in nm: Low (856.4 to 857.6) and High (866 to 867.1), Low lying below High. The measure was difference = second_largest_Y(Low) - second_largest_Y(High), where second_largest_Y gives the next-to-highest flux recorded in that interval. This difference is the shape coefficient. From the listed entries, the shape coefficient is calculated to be 1.4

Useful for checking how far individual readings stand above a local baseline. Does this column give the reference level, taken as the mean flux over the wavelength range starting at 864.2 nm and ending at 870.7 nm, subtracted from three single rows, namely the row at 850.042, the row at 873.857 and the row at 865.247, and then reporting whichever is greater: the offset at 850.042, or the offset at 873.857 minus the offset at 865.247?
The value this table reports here 0.90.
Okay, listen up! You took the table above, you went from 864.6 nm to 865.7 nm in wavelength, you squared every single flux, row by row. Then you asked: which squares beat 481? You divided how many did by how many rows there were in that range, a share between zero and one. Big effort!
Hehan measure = 0.33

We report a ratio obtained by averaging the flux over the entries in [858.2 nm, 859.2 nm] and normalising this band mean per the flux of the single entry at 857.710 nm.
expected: 0.97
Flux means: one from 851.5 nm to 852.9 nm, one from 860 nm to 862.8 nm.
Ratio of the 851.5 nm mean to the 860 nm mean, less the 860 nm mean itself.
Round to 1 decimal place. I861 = -21.1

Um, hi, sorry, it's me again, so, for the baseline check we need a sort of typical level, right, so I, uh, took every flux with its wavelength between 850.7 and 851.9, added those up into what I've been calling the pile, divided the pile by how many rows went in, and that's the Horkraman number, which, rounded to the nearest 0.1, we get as 21.6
